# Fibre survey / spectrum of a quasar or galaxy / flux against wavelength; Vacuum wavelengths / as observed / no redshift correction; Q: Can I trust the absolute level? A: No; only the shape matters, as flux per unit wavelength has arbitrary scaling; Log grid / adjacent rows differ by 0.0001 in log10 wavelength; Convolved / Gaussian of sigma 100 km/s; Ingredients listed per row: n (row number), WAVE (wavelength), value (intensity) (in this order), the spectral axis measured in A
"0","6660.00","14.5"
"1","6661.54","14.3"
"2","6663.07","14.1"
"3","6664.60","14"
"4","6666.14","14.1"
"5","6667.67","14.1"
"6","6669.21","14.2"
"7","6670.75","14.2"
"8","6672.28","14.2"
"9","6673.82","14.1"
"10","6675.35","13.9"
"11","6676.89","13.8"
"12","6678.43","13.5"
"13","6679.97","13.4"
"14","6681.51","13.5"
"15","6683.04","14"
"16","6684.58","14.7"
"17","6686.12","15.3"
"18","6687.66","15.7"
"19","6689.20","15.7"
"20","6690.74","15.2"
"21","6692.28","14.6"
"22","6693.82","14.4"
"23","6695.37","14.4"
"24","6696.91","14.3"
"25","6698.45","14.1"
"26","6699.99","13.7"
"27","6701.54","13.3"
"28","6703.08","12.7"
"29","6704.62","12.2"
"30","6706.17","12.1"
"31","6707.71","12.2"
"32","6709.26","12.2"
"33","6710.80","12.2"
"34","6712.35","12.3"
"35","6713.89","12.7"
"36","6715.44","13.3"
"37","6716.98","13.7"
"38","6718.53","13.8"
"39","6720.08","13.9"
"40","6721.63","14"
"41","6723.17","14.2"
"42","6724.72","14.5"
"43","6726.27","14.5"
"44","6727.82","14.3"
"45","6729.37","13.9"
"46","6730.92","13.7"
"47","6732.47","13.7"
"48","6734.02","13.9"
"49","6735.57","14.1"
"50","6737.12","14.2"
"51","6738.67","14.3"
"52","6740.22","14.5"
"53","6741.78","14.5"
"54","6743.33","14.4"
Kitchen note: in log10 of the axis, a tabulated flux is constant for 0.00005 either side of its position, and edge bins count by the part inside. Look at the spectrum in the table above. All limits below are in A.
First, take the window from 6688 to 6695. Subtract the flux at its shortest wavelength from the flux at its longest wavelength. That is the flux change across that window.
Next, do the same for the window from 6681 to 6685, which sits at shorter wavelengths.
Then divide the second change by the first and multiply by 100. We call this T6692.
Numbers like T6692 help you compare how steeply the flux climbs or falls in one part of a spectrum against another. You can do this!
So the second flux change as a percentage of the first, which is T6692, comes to -92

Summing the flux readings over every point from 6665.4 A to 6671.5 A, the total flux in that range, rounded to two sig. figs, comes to 57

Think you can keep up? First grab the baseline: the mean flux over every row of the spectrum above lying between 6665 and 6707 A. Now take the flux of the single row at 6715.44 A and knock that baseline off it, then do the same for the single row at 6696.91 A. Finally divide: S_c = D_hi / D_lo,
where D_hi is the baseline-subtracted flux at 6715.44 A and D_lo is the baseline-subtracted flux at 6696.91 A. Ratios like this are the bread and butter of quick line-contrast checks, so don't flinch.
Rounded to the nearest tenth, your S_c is -3.0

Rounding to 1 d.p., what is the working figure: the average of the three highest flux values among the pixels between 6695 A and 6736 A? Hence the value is 14.5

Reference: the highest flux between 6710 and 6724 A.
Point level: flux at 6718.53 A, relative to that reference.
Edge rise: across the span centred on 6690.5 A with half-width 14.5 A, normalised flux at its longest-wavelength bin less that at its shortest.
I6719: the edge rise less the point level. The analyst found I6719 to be -1.08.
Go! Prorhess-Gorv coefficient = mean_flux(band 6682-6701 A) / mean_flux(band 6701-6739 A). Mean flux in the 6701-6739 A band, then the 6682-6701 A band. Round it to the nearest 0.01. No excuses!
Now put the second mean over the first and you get 1.09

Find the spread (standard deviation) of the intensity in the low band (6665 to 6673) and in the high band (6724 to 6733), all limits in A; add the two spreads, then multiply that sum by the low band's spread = 0.0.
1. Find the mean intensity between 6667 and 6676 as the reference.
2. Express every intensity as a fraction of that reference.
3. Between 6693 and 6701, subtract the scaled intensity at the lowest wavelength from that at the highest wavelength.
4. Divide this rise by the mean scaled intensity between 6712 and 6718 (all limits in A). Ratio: -0.05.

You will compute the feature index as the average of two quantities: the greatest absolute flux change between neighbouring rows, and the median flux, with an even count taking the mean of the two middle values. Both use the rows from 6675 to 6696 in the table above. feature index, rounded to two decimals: 7.55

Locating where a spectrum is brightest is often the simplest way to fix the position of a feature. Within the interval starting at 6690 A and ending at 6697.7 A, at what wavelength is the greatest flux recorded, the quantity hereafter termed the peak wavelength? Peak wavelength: 6690.74 A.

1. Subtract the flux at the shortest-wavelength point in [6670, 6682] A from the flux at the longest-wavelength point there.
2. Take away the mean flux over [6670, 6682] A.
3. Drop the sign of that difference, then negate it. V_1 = -14.5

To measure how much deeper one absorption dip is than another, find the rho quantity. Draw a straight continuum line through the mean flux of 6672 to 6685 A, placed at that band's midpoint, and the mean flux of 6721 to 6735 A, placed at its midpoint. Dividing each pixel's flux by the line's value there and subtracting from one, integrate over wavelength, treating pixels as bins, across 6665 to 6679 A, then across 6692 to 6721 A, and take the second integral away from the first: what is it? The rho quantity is -1.7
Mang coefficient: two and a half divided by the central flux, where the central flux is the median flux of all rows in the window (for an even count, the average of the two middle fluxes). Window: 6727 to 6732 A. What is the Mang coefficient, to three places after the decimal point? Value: 0.180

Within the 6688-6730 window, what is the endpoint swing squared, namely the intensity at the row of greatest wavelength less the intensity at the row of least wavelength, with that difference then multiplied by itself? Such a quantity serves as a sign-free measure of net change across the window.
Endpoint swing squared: 3.2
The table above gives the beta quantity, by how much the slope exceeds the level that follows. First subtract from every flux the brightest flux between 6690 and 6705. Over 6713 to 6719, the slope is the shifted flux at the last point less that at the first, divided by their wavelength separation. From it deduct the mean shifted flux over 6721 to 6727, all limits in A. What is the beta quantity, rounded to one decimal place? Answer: 1.1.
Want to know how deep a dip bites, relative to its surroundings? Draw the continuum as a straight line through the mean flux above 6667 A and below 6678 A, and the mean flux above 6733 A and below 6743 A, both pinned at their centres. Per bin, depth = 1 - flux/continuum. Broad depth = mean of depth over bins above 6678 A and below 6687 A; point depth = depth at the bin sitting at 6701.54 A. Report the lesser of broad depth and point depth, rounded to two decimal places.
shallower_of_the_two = 0.00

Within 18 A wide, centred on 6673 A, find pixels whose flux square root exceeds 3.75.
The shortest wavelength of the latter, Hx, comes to 6666.14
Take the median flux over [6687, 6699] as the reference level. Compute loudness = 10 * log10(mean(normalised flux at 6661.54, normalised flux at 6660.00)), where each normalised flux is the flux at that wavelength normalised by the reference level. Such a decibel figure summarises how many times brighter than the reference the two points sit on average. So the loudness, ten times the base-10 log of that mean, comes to -0.03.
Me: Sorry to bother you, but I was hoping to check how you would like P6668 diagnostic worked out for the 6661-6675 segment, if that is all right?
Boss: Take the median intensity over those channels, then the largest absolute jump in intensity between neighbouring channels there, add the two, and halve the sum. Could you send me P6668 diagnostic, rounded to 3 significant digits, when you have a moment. 7.15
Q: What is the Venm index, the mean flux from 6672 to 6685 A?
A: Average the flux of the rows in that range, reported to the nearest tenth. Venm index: 13.9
